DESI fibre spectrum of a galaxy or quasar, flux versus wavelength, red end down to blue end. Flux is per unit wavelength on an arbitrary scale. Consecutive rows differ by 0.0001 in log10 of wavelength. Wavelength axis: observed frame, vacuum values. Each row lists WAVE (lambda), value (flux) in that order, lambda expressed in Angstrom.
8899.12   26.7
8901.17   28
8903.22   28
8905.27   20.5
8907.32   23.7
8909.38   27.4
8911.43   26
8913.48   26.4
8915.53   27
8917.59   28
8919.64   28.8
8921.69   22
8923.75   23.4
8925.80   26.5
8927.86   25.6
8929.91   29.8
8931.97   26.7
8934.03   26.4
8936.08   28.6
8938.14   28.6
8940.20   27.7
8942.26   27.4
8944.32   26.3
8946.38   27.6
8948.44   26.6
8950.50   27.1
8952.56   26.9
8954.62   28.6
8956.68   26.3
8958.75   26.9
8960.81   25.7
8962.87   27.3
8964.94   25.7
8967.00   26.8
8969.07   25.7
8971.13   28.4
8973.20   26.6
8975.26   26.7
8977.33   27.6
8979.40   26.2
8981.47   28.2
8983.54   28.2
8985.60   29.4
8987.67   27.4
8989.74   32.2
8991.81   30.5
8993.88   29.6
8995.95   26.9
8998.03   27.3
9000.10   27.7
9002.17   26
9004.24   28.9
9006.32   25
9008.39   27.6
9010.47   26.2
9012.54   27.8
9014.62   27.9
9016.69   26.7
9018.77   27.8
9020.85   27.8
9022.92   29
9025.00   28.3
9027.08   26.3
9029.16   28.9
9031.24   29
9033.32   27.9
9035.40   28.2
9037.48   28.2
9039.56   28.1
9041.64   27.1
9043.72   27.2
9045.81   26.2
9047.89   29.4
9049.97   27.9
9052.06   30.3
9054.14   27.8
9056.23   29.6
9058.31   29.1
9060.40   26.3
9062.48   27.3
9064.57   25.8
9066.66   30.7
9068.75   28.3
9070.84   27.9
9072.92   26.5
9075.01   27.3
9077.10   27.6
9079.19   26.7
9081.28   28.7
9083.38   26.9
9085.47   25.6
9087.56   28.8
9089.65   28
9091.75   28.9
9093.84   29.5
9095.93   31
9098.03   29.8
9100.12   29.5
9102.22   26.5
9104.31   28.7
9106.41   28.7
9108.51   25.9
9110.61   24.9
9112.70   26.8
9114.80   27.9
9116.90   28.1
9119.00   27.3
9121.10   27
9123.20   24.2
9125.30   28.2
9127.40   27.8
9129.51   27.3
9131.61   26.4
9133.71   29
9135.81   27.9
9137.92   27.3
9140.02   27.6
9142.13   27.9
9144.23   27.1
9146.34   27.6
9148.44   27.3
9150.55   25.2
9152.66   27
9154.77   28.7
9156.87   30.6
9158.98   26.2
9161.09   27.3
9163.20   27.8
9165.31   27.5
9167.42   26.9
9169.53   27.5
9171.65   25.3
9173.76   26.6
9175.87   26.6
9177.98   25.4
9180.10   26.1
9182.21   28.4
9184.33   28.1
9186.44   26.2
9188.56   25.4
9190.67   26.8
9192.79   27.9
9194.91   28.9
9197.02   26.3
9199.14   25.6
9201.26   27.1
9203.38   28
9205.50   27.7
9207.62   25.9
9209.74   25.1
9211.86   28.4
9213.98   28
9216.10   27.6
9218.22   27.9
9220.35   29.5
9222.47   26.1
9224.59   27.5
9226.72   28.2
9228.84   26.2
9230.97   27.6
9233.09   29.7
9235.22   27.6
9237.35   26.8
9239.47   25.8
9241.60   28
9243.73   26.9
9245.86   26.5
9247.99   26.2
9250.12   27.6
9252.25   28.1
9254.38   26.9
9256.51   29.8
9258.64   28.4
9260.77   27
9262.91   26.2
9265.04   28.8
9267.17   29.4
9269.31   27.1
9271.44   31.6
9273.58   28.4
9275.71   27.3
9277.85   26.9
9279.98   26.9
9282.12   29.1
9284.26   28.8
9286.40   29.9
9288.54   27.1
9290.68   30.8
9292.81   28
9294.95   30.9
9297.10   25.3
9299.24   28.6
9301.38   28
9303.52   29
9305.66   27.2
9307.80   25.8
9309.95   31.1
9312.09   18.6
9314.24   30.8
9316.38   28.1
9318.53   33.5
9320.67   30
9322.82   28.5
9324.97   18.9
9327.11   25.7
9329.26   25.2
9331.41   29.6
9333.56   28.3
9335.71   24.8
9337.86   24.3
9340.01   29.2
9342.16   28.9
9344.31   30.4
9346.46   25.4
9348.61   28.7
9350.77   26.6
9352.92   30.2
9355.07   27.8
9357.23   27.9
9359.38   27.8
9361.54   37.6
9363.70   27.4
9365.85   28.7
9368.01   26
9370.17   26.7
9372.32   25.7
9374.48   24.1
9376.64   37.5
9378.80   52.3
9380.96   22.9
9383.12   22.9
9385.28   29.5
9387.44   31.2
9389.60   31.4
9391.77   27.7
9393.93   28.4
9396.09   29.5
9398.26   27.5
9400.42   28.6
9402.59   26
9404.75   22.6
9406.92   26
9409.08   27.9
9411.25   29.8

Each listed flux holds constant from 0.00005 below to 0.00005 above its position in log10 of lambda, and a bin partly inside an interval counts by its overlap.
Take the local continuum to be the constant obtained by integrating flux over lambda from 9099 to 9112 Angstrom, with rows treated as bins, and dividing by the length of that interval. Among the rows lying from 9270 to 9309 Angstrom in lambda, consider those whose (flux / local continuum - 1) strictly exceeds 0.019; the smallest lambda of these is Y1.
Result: 9271.44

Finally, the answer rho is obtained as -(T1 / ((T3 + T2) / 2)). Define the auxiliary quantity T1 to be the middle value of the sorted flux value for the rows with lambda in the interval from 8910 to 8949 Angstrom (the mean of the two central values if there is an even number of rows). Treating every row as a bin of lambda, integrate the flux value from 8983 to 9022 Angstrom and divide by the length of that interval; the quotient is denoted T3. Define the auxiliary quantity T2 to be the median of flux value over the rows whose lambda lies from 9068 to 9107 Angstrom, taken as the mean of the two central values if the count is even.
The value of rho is -0.95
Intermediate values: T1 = 26.7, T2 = 28.3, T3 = 27.9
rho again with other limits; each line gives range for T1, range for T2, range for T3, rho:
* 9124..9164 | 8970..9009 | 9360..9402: -0.96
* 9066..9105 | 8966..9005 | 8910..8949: -1.04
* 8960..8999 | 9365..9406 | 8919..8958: -1.00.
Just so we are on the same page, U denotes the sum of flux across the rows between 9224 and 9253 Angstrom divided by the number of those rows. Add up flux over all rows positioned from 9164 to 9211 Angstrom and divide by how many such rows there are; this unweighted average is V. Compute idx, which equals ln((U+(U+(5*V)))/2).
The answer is 4.55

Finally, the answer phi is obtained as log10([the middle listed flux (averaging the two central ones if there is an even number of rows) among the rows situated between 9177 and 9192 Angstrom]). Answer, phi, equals 1.42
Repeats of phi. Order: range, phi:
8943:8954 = 1.43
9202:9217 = 1.44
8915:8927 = 1.43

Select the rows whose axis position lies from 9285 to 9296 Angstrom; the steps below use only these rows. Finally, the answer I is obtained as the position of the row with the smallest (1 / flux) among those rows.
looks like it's 9294.95 Angstrom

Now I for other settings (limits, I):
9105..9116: 9106.41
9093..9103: 9095.93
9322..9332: 9331.41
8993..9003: 8993.88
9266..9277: 9271.44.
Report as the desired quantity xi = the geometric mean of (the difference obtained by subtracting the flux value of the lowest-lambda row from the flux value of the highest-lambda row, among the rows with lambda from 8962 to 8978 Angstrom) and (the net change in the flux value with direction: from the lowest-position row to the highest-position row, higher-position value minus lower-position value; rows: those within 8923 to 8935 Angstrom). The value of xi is 0.9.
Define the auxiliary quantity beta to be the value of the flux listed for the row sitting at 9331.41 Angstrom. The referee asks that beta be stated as 29.6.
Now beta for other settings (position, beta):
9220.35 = 29.5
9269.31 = 27.1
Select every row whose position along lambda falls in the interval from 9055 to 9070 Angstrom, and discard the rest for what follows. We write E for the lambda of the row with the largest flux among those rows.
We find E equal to 9066.66 Angstrom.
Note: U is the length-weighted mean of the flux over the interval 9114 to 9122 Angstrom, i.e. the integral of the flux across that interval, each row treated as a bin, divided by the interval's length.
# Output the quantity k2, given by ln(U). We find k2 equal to 3.32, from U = 27.6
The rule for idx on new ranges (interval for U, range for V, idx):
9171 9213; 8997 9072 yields 4.57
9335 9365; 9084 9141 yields 4.58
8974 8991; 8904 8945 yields 4.54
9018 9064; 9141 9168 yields 4.57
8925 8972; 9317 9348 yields 4.56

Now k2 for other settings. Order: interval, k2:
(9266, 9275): 3.37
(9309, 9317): 3.30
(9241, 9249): 3.29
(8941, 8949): 3.30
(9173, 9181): 3.26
